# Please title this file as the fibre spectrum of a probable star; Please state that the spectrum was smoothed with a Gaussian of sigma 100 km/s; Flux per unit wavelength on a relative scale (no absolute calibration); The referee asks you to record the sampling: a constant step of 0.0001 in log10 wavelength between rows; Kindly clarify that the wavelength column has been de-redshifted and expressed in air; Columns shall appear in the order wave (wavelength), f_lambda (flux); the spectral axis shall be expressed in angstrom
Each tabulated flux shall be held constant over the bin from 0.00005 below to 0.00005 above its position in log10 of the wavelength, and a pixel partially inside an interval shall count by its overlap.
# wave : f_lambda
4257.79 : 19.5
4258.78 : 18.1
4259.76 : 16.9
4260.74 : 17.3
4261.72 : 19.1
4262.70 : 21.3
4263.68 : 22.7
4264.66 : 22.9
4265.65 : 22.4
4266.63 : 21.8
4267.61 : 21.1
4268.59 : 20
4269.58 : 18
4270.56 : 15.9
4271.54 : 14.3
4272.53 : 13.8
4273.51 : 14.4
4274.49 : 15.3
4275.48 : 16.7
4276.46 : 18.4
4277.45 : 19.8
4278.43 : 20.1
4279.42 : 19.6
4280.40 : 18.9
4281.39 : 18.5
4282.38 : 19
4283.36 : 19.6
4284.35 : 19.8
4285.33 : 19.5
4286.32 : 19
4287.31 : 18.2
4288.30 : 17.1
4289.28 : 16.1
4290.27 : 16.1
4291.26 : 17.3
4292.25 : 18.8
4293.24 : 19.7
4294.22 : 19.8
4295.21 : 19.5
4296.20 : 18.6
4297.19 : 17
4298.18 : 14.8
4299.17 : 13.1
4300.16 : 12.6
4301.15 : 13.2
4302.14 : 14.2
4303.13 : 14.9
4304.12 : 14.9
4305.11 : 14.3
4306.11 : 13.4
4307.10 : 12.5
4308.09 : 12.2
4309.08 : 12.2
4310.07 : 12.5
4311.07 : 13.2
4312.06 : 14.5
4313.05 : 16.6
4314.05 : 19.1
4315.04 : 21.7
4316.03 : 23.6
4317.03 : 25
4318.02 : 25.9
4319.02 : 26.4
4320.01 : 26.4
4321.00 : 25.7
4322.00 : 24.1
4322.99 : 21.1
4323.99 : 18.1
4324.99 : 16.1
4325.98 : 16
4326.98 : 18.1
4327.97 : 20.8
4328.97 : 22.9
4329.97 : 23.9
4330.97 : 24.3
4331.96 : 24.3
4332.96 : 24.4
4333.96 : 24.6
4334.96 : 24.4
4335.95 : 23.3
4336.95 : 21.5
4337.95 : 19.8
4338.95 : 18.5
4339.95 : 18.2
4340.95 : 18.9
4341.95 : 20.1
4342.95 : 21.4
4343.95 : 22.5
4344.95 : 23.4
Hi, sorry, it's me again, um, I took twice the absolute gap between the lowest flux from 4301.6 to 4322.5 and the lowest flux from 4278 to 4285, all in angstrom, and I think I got 13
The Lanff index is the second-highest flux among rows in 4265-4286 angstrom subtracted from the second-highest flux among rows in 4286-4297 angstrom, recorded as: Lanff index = -2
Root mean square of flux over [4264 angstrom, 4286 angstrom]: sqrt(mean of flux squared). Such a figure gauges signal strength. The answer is 19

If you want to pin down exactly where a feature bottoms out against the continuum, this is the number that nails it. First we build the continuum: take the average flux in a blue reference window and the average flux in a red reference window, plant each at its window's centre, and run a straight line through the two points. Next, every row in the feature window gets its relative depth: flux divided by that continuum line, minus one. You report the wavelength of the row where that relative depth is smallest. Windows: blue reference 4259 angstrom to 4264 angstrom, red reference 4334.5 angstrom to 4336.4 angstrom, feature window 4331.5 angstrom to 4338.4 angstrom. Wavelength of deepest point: 4337.95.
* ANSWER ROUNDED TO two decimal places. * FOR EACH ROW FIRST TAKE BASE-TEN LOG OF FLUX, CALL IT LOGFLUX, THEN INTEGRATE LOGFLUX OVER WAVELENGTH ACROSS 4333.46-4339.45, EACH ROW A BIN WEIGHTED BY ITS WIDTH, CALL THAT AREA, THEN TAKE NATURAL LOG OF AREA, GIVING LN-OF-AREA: 2.08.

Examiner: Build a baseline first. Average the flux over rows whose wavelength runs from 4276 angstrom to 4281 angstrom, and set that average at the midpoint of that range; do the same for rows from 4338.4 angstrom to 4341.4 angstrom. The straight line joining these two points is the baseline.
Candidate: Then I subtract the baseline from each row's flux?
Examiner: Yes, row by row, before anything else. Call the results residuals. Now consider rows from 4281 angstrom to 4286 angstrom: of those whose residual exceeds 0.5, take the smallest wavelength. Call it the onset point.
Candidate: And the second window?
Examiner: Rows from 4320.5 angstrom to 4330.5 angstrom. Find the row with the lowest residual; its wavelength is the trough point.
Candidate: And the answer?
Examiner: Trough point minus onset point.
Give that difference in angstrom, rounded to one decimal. 41.6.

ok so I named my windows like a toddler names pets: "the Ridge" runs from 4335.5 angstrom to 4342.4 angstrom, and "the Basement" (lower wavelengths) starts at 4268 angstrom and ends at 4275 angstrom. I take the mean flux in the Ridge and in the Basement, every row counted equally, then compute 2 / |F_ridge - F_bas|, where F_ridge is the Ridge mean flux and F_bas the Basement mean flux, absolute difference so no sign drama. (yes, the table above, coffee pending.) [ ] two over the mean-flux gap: 0.5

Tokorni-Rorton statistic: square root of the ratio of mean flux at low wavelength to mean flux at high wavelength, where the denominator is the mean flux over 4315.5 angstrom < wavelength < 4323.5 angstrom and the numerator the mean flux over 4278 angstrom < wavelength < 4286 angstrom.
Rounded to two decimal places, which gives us 0.88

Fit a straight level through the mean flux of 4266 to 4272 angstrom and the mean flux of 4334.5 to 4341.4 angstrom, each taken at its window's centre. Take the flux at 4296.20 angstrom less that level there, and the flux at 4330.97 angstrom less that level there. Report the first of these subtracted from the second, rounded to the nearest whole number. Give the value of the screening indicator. 5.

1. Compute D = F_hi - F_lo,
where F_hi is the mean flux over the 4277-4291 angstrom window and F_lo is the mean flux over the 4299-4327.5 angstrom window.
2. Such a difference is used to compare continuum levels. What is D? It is 1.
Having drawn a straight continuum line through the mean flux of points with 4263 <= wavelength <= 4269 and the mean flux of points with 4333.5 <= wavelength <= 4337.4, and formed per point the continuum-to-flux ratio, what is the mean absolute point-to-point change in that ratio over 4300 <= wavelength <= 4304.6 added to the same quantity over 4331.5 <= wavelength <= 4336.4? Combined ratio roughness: 0.08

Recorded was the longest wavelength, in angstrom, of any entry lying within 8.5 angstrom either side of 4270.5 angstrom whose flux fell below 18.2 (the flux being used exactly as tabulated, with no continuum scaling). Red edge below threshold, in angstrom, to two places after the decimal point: 4275.48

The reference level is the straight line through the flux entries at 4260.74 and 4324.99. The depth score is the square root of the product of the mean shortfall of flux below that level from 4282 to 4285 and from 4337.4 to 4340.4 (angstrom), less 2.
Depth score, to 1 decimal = 0.8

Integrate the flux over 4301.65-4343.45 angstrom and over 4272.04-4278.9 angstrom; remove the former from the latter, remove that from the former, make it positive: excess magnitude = 1524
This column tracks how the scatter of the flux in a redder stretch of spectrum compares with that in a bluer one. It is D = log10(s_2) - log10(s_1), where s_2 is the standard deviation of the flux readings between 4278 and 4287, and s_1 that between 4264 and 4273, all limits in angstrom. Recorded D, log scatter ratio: -0.84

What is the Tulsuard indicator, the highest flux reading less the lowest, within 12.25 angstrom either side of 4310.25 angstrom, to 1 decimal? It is 14.2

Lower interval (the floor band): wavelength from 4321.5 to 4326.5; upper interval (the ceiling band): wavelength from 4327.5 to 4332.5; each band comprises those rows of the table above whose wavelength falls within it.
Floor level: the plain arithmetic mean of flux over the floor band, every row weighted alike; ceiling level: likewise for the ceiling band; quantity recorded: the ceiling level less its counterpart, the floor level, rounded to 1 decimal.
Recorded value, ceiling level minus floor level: 4.2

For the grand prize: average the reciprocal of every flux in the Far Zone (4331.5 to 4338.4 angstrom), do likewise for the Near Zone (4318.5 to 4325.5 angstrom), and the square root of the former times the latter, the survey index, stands 0.0446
